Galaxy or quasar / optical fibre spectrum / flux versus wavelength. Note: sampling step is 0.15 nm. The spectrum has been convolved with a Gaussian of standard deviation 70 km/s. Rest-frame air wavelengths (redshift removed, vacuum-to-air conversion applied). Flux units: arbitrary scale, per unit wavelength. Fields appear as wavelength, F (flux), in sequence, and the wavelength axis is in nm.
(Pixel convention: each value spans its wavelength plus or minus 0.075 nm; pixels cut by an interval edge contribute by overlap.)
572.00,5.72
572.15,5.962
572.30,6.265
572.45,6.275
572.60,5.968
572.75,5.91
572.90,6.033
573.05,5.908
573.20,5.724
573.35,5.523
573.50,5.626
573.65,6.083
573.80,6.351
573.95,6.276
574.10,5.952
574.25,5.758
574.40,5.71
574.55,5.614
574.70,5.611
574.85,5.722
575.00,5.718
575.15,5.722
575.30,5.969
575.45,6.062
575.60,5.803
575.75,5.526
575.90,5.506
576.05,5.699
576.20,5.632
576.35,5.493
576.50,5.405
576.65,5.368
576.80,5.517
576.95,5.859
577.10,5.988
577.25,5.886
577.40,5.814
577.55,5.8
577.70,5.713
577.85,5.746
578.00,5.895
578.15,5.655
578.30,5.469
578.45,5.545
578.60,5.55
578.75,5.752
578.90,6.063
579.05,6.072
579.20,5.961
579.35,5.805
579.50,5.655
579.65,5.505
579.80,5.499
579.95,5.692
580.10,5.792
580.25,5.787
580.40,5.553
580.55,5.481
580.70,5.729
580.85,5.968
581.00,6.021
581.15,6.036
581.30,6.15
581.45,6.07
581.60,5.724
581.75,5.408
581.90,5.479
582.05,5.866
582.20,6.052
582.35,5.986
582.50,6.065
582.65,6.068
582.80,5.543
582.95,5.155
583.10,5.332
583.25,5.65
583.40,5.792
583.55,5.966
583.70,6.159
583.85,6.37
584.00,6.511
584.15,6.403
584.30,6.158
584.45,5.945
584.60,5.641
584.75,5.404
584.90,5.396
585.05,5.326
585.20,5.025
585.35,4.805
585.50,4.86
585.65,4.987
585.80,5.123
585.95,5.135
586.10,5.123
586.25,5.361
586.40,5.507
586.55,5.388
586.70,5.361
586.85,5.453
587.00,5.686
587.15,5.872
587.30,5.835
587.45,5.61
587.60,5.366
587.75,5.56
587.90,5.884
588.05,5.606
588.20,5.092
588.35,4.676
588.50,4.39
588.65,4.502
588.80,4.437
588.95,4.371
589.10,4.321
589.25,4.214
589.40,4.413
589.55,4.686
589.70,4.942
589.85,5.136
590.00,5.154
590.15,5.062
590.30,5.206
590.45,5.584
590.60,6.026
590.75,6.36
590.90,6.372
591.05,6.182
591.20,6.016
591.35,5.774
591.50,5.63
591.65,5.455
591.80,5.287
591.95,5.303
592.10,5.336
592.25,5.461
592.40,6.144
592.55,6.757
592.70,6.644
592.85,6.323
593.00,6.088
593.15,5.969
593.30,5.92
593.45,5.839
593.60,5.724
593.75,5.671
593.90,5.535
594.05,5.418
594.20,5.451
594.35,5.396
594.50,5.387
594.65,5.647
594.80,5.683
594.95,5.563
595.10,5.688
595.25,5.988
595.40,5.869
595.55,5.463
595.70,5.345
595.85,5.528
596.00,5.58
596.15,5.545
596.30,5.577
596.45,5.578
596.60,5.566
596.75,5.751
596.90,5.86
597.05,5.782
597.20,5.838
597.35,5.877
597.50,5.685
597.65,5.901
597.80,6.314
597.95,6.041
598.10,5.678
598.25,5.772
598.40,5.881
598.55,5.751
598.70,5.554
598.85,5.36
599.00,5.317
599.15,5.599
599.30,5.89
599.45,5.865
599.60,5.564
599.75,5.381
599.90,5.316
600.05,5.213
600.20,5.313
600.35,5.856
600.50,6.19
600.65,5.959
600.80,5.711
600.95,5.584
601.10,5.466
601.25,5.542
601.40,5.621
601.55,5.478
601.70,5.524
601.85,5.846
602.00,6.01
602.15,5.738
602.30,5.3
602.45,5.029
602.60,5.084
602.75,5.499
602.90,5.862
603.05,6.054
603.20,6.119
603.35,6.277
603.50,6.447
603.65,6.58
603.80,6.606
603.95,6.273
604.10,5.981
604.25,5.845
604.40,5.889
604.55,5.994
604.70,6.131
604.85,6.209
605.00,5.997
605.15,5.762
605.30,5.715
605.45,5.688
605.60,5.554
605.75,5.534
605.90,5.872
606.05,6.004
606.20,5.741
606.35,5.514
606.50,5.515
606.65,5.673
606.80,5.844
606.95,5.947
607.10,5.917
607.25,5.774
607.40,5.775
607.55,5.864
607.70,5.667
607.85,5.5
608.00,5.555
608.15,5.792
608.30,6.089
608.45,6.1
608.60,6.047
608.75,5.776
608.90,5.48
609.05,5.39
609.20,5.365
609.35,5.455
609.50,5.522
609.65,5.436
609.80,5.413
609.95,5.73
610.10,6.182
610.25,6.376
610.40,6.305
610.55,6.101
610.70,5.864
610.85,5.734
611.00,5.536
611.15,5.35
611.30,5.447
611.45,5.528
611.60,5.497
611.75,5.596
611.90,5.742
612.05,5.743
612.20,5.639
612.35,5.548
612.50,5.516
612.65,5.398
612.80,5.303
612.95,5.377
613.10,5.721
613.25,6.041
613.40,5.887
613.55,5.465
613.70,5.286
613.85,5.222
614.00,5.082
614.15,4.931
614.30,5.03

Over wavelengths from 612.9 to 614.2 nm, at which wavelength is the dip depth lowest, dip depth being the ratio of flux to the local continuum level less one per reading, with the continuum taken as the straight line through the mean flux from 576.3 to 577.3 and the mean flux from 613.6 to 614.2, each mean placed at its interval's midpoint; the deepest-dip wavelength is 614.15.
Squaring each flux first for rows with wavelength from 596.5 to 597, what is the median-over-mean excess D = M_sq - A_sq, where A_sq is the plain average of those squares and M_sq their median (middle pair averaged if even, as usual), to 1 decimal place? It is 0.3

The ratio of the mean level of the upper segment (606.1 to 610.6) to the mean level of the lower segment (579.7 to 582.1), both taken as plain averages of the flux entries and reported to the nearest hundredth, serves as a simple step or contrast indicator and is 1.00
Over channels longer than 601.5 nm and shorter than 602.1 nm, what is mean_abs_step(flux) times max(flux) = 1.1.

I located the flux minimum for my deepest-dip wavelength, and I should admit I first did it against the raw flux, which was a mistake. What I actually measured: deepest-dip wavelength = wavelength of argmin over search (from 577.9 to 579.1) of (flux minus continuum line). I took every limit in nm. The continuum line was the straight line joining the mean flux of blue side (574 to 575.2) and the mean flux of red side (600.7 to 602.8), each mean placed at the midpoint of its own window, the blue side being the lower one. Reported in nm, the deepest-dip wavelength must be 578.30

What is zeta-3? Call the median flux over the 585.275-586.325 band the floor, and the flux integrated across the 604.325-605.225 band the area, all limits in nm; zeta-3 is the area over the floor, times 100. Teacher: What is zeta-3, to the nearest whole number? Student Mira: 105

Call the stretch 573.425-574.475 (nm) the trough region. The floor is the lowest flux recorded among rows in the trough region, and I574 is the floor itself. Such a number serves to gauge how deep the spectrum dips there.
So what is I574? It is 5.626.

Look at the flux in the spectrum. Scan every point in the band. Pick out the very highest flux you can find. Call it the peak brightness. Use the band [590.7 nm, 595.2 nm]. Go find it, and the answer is 6.757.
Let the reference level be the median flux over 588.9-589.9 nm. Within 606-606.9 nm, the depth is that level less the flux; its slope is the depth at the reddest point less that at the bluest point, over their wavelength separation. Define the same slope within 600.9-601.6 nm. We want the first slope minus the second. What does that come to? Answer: 0.0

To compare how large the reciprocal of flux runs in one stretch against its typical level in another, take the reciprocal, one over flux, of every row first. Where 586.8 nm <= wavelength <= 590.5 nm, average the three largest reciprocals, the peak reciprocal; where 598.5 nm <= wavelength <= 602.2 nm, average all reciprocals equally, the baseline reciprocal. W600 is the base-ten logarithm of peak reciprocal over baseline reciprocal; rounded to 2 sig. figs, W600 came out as 0.12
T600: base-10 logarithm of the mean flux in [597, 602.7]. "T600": 0.752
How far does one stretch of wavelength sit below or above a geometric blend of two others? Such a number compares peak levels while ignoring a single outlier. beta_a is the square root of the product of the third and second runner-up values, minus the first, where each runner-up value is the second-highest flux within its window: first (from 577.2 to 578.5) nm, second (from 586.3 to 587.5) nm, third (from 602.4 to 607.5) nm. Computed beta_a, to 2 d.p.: 0.31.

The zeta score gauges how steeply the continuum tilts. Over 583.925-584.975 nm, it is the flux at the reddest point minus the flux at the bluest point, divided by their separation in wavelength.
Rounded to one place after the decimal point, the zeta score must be -1.2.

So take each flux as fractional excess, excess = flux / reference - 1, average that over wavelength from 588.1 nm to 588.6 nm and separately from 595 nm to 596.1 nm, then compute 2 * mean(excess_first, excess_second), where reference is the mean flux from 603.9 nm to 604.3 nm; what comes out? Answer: -0.28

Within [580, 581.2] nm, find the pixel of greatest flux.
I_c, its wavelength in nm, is 581.15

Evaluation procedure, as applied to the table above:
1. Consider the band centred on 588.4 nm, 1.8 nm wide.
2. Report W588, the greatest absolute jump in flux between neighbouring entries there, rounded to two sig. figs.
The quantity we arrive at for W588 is 0.51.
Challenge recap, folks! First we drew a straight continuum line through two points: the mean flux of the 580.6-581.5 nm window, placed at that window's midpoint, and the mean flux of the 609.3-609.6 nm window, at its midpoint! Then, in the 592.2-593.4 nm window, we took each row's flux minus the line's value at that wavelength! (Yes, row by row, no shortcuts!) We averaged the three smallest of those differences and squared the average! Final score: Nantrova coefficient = 0.00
